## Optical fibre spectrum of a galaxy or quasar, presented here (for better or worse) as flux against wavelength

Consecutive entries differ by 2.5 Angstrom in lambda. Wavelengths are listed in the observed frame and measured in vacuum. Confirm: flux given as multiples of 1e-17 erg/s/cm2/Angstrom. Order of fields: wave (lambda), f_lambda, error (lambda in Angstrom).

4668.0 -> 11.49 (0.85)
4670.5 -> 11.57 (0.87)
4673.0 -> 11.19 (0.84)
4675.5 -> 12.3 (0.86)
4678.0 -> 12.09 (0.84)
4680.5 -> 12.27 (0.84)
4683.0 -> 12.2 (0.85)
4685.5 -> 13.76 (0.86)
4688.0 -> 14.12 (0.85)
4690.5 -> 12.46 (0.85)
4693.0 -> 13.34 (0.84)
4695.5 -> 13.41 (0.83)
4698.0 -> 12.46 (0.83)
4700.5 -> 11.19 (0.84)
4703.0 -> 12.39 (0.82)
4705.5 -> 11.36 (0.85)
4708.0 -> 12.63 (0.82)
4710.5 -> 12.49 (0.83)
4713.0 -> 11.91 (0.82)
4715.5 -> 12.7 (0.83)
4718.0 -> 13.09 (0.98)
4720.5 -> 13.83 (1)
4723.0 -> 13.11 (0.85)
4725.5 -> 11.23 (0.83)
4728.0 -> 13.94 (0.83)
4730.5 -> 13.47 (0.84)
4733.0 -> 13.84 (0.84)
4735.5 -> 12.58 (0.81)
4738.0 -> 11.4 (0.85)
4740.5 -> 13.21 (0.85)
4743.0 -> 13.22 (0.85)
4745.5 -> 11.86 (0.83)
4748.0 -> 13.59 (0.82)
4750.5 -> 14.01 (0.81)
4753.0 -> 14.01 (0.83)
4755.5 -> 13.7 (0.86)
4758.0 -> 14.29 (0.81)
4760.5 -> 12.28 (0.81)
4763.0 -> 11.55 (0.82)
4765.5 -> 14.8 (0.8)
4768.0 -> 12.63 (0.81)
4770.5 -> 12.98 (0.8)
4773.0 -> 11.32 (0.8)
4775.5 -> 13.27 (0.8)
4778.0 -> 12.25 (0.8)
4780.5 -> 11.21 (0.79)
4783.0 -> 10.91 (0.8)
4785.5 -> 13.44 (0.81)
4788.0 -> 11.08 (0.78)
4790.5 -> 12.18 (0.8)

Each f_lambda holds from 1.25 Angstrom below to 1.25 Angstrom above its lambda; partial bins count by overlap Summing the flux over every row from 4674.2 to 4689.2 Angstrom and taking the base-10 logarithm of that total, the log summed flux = 1.89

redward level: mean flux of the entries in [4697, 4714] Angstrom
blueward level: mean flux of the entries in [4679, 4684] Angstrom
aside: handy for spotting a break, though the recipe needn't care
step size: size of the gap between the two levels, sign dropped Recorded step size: 0.17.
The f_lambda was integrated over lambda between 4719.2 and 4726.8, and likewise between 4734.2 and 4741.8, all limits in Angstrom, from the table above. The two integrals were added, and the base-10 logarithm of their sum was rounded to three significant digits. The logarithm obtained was 2.28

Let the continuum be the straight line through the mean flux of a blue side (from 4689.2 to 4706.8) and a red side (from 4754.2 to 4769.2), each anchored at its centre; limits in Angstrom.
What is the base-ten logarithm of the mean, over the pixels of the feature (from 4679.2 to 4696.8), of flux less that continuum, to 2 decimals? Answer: -0.08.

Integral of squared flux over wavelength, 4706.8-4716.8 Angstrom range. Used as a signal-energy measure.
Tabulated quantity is 1547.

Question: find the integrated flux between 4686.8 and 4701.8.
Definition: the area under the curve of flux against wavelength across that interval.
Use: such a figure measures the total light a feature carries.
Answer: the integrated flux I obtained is 192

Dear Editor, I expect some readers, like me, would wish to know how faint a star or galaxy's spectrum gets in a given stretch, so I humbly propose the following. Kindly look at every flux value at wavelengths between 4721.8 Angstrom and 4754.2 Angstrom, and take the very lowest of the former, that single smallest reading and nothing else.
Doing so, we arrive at 11.23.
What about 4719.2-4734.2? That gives 11.23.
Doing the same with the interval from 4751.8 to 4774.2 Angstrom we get 11.32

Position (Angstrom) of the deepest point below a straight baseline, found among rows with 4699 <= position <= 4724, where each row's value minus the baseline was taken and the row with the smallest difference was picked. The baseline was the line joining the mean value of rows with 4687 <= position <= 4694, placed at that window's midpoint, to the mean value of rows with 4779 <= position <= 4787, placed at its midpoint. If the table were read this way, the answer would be 4700.5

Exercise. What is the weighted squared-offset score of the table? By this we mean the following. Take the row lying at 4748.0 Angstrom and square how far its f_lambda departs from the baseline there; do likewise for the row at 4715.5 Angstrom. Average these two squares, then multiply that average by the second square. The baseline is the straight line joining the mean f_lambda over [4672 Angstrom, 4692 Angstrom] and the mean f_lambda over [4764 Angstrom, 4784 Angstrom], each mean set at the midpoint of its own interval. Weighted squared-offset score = 0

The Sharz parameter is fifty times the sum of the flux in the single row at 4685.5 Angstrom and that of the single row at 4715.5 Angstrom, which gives 1323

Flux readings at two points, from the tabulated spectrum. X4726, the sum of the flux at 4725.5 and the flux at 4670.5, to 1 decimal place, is 22.8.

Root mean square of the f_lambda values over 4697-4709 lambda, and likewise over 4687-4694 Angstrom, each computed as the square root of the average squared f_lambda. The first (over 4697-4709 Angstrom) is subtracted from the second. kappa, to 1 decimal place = 1.3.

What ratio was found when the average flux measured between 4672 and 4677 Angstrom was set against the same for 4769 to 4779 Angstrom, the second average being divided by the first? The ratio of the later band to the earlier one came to 1.06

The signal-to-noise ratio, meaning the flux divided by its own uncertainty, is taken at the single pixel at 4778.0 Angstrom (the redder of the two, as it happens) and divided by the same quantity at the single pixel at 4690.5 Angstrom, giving 1.04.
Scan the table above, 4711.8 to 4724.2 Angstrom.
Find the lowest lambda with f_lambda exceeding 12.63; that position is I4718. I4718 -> 4715.5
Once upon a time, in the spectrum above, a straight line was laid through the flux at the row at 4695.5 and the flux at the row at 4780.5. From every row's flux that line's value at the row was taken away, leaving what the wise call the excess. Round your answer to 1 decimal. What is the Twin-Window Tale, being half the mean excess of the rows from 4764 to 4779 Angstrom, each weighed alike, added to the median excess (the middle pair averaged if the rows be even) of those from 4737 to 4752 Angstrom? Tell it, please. 1.7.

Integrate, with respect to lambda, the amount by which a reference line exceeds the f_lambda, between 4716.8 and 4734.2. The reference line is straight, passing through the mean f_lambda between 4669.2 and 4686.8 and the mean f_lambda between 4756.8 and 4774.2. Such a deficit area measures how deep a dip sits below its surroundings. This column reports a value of -12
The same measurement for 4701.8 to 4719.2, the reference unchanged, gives 1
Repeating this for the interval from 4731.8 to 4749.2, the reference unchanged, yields -3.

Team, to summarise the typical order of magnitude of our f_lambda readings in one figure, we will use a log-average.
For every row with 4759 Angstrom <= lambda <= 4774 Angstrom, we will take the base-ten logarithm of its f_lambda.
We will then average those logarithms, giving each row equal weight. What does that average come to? 1.10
